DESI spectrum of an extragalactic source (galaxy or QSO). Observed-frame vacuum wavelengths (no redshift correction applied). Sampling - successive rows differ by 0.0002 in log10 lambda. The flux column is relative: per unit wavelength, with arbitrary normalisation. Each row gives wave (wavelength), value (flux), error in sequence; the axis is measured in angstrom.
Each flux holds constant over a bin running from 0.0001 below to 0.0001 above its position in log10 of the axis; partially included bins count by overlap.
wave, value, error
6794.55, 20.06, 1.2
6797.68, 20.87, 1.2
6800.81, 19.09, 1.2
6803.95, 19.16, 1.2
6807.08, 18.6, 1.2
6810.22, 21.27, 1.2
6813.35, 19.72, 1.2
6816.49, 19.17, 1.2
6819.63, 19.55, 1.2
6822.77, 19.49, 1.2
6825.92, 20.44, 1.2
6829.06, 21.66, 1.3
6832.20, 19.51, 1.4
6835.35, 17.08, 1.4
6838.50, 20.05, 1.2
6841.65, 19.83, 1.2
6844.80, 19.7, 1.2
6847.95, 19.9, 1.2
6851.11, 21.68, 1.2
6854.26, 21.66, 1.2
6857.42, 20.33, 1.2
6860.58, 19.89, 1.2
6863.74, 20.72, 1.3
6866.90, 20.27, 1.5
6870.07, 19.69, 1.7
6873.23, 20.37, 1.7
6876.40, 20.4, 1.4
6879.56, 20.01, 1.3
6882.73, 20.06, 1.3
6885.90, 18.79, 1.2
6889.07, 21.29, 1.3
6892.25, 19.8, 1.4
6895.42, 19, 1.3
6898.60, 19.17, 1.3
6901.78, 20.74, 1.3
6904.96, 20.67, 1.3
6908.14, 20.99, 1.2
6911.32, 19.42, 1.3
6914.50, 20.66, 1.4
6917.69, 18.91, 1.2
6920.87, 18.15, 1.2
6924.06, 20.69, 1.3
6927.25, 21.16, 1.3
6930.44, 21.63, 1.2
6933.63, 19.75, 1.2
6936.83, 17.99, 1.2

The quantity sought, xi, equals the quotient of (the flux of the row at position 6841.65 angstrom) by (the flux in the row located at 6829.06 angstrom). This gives 0.92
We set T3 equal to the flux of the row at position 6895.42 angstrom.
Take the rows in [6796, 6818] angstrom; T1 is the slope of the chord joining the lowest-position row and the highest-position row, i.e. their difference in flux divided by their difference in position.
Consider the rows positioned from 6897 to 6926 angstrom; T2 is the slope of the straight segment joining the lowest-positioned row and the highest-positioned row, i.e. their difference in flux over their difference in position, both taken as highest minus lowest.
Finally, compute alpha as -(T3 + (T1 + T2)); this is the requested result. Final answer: -19.0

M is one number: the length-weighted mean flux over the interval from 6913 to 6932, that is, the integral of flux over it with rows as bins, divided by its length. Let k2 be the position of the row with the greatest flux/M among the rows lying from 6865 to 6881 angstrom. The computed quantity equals 6876.40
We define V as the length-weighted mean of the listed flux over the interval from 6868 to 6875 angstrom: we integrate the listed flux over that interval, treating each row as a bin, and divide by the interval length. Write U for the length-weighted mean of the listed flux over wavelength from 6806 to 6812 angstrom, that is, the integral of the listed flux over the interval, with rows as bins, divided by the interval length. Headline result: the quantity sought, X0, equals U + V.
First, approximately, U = 20.0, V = 20.0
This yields 40.1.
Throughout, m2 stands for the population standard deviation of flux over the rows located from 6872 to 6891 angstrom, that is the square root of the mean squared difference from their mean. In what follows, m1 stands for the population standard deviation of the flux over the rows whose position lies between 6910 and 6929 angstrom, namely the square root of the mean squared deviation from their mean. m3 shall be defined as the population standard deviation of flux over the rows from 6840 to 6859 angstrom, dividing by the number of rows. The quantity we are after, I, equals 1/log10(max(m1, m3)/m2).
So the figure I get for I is 6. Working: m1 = 1.08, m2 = 0.7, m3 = 0.84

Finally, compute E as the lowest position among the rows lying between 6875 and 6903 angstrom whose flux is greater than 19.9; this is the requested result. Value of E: 6876.40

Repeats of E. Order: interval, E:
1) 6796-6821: 6797.68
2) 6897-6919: 6901.78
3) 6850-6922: 6851.11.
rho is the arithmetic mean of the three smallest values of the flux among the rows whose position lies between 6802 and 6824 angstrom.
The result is 19.0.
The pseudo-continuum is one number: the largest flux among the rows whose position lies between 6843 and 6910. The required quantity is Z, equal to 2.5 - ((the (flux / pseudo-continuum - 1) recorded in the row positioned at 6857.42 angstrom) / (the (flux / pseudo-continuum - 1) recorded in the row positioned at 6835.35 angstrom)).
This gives 2.2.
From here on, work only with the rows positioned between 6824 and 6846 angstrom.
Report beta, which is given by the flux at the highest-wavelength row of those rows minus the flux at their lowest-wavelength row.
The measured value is -0.7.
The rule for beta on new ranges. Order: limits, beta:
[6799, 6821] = 0.5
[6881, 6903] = 0.7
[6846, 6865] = 0.8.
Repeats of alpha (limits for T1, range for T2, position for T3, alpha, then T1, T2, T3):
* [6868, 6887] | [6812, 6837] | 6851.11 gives -21.5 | -0.06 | -0.12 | 21.68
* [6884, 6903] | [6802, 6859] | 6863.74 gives -20.9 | 0.12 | 0.02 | 20.72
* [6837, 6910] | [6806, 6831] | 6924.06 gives -20.8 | 0.01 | 0.14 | 20.69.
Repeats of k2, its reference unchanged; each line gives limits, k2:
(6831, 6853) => 6851.11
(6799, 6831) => 6829.06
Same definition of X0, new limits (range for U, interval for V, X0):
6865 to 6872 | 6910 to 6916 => 40.1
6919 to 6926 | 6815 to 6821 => 38.9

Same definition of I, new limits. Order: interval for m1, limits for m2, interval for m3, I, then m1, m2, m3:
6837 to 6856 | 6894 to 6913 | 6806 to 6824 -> 50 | 0.85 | 0.8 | 0.82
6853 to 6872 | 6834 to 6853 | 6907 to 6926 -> -9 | 0.64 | 1.4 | 1.05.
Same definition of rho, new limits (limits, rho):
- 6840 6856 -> 19.8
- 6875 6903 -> 19.0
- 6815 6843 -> 18.6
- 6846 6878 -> 19.8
